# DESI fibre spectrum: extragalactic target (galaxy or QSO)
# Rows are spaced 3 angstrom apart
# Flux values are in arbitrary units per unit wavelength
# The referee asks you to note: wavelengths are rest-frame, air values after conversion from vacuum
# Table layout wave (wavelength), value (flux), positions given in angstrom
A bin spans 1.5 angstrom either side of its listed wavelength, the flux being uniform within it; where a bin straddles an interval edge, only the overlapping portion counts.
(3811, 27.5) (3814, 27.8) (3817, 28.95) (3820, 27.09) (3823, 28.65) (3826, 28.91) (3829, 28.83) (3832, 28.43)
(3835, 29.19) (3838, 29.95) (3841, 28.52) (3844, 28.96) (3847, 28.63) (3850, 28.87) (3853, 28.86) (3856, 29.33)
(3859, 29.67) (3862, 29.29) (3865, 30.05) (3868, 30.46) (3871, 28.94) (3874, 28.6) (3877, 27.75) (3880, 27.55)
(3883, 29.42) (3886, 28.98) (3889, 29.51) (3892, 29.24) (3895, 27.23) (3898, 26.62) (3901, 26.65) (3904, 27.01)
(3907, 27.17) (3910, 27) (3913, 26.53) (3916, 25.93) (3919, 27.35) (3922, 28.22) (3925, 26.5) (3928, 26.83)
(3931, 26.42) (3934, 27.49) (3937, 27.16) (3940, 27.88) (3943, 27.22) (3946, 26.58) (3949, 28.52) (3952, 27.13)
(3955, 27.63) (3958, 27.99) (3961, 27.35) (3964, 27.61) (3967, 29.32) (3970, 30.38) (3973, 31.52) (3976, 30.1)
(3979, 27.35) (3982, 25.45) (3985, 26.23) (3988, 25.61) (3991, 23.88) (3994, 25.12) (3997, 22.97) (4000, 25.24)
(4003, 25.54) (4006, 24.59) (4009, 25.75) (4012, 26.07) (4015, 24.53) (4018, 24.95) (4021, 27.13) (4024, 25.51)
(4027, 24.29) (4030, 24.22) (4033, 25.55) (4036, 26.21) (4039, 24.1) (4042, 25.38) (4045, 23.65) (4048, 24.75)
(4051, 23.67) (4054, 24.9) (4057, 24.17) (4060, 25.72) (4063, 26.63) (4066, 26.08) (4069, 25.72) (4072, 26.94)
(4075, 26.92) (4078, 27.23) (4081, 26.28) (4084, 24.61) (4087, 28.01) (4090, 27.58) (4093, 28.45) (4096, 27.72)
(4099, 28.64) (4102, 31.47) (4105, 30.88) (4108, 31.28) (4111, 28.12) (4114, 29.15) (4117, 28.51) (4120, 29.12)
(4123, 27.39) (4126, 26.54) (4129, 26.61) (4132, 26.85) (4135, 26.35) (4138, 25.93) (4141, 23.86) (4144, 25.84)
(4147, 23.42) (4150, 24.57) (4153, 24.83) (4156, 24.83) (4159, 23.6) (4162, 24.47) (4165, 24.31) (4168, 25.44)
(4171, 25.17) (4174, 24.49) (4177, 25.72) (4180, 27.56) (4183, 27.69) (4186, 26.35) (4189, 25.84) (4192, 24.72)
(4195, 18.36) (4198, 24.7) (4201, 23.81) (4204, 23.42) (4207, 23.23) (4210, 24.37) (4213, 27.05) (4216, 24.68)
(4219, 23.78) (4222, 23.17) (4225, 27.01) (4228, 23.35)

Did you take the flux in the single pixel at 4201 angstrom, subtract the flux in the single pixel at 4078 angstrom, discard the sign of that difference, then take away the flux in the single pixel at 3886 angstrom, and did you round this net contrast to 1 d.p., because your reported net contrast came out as -25.6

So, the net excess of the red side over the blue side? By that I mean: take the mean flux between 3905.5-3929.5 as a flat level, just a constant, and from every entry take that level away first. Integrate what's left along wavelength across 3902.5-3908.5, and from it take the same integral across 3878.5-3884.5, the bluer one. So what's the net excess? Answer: -8.4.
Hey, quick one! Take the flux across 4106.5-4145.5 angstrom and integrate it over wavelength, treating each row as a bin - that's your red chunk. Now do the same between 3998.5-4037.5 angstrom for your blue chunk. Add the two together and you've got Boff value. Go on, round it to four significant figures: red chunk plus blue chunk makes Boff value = 2055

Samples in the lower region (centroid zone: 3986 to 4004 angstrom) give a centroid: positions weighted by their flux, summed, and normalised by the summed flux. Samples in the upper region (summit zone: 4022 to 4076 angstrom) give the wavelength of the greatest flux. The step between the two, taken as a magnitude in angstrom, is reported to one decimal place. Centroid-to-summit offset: 76.5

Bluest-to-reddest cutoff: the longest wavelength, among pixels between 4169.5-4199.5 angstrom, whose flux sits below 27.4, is 4198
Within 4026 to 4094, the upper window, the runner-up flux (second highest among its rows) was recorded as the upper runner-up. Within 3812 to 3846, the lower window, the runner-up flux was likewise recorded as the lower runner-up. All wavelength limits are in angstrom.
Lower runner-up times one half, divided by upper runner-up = 0.52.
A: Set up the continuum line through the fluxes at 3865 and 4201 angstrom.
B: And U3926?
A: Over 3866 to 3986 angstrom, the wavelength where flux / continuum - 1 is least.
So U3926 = 3916 angstrom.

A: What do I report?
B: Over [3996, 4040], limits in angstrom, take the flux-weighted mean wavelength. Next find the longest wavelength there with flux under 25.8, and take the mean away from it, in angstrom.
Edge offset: 20.9 angstrom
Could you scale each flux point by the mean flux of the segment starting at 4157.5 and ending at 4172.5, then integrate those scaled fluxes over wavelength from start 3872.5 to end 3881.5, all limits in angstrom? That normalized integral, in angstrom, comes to 10.2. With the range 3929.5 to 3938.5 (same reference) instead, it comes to 9.9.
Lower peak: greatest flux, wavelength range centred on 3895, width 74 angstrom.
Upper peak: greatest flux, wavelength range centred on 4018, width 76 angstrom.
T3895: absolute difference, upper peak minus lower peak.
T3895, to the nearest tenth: 3.3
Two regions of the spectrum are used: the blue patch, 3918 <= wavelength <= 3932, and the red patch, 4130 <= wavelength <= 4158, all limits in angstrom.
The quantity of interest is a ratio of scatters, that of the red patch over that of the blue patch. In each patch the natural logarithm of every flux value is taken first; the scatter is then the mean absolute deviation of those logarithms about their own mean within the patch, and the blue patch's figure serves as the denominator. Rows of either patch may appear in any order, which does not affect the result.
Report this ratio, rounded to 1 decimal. 1.8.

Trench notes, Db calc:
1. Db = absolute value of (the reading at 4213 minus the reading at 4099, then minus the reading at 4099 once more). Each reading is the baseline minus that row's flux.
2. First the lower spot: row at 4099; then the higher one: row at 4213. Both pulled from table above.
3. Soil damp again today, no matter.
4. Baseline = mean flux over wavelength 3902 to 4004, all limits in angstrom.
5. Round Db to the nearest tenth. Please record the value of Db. 3.2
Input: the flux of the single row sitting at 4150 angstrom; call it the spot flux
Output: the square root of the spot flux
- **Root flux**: 4.96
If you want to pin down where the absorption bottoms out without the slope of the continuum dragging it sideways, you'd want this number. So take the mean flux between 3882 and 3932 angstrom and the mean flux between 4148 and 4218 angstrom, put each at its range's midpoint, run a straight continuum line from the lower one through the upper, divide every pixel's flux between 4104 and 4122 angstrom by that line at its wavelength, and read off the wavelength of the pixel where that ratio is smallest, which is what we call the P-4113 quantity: 4111 angstrom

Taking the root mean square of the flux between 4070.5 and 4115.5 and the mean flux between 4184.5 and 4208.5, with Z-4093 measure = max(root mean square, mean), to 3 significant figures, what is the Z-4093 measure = 28.3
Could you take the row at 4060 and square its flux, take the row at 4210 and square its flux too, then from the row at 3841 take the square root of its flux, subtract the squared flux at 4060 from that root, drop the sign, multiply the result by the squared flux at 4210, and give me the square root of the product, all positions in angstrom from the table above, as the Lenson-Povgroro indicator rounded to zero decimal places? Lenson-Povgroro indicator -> 624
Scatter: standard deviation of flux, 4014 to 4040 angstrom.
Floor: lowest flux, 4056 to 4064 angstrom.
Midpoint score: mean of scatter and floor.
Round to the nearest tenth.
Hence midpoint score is 12.6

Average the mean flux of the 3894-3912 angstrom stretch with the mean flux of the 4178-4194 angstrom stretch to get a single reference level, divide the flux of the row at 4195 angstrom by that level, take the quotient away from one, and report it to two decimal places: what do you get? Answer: 0.31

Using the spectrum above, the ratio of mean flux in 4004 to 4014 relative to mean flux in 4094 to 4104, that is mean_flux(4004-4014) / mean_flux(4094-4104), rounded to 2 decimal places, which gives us 0.87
